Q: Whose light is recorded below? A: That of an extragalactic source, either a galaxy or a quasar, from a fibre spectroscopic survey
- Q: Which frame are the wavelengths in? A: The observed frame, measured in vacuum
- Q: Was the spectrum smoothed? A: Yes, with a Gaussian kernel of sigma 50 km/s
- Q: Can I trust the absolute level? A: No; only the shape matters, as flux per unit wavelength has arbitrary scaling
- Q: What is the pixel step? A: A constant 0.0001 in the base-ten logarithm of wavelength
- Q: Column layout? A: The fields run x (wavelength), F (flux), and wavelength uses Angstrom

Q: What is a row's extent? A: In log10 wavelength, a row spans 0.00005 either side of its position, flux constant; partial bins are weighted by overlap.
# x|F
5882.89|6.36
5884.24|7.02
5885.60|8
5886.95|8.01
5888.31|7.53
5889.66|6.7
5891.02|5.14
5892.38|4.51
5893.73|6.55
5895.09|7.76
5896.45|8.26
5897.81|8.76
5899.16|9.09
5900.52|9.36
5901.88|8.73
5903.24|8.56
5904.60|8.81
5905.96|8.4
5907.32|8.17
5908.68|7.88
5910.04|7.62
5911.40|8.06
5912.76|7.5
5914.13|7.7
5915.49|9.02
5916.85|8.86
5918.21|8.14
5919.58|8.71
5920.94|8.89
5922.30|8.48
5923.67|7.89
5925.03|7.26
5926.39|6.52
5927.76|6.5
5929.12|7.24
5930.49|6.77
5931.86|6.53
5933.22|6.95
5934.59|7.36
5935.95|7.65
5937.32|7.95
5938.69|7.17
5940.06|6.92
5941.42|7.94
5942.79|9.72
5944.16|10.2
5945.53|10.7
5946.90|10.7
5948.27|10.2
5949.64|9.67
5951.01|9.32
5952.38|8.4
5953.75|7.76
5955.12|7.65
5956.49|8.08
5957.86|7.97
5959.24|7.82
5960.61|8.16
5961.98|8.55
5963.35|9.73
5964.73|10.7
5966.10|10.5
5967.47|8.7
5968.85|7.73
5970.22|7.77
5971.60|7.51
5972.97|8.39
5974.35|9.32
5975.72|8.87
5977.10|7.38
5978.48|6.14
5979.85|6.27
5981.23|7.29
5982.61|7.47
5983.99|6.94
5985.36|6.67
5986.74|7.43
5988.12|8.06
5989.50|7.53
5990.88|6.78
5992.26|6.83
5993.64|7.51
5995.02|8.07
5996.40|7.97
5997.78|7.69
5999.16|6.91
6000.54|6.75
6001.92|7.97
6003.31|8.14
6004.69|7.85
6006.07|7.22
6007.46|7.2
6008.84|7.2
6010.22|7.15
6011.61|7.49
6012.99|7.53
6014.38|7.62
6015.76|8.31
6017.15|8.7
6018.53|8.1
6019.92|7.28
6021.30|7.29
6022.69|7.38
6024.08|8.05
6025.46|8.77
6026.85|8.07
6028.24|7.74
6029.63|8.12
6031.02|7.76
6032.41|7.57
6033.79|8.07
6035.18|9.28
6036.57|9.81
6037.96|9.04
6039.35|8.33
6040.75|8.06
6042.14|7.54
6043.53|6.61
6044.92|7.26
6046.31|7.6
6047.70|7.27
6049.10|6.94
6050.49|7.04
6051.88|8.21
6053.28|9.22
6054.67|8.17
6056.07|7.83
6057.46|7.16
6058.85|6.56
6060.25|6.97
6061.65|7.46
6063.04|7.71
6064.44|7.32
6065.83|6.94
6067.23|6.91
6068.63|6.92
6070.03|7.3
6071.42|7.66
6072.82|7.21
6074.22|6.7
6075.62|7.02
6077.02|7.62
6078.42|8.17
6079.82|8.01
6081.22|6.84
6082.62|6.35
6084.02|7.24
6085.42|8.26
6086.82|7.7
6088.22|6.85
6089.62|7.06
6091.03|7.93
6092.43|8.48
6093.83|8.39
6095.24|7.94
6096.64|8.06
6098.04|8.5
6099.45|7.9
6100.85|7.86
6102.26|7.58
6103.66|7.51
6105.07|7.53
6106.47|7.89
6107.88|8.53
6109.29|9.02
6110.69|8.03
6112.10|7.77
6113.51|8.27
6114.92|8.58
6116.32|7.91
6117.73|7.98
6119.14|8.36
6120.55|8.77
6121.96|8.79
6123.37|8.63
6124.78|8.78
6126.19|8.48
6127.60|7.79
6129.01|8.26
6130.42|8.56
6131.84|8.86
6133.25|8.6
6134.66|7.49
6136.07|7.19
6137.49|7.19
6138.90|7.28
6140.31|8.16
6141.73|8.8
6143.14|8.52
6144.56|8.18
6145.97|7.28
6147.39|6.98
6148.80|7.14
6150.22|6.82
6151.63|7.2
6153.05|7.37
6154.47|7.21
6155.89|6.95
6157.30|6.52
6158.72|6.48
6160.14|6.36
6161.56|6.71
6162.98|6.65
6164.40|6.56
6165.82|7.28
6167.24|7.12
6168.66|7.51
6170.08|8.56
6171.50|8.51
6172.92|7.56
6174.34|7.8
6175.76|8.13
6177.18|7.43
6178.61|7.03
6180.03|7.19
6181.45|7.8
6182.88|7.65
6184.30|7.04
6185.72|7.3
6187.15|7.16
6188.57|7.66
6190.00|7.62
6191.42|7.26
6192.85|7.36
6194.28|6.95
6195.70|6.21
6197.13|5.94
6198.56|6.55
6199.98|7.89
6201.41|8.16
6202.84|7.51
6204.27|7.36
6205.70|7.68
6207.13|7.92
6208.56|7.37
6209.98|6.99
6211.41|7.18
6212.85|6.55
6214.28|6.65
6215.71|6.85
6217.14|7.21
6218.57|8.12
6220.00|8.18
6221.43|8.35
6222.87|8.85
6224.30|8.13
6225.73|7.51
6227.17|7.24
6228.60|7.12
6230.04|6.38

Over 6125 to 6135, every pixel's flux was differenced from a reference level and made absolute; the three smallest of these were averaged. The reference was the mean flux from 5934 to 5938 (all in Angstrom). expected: 0.30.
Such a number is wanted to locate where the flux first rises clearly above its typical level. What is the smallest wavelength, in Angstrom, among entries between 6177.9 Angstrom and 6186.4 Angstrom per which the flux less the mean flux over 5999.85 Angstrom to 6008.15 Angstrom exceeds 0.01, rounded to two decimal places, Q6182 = 6181.45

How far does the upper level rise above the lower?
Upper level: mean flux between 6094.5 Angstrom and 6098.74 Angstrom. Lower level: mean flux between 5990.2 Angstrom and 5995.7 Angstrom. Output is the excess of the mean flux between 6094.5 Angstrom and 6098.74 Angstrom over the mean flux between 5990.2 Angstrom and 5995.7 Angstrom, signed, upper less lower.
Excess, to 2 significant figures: 0.87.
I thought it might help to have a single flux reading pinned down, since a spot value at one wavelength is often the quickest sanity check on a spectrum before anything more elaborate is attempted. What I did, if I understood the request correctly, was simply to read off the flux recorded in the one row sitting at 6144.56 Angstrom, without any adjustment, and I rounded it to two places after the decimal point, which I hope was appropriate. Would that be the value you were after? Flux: 8.18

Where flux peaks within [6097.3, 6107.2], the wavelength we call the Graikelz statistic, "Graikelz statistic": 6098.04 Angstrom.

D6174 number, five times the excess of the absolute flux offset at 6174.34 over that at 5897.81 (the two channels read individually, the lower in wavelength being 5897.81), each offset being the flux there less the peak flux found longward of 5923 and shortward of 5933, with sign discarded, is -3.9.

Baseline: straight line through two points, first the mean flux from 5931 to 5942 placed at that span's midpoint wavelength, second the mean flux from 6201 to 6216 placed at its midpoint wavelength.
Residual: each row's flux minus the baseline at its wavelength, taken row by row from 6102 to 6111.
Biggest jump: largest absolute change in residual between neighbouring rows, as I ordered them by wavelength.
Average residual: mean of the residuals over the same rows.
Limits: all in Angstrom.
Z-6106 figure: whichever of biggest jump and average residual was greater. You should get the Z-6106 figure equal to 0.99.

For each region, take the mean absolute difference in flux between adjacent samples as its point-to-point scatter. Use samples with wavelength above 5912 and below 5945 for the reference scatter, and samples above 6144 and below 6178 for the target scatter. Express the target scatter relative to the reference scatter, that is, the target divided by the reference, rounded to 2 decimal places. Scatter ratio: 0.65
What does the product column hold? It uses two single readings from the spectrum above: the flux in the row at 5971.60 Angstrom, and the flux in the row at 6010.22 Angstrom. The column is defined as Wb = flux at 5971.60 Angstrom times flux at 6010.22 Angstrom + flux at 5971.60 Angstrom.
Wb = 61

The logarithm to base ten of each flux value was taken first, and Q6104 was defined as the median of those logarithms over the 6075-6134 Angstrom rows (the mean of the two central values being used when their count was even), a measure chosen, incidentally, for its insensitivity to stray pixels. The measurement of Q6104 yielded 0.90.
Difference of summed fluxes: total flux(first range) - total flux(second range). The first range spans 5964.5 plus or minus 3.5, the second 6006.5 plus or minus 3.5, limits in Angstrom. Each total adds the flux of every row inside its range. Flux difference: 11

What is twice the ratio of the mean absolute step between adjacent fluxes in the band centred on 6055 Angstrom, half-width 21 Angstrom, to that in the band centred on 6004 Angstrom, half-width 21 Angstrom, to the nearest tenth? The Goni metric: 2.5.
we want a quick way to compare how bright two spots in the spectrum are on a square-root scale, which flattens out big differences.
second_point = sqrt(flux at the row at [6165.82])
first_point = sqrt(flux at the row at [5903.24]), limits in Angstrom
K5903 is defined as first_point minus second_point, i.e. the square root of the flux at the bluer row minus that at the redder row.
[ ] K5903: 0.2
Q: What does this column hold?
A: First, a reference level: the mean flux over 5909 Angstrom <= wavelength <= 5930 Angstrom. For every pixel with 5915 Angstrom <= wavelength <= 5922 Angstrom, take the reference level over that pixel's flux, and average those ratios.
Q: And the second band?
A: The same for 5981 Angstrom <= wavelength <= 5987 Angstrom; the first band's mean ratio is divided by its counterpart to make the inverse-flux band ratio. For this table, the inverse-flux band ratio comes 0.82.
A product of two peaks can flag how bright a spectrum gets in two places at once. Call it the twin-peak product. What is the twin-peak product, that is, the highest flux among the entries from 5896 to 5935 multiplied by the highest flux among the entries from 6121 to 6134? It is 83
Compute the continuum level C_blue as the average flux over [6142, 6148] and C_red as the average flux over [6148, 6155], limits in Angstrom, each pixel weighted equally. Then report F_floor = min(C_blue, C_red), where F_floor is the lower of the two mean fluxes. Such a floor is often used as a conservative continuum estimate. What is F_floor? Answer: 7.15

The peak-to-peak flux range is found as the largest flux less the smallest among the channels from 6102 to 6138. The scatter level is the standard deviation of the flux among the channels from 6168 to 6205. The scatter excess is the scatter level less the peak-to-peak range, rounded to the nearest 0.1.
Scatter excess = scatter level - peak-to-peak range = -1.2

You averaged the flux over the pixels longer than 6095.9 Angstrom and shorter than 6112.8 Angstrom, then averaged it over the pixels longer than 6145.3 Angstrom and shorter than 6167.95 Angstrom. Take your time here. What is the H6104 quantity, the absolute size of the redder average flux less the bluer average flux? 1.1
